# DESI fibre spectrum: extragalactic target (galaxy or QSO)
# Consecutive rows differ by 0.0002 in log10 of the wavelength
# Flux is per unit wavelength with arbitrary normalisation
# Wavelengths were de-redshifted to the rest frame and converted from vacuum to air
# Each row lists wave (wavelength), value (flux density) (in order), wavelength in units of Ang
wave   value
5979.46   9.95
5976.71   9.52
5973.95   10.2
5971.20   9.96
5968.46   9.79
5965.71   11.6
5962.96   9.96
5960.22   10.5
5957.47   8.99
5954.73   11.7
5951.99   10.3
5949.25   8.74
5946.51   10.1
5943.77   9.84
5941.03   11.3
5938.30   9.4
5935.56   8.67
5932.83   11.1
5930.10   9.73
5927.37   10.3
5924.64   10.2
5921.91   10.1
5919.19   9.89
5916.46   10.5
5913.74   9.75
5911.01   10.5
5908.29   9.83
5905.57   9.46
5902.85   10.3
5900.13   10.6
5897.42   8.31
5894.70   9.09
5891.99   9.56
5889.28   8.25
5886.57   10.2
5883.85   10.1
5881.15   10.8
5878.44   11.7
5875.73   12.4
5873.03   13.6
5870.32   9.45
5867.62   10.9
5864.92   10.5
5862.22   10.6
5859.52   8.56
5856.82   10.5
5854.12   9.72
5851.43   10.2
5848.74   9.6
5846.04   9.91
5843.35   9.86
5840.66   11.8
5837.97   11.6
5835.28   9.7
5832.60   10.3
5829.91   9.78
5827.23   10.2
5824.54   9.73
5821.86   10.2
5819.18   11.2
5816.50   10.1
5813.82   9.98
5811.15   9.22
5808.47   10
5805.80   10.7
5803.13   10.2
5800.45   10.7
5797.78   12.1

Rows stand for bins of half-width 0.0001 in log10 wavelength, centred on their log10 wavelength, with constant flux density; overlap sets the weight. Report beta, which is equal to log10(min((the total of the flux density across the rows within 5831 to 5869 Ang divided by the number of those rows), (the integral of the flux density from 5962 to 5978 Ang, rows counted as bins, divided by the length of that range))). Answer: 1.01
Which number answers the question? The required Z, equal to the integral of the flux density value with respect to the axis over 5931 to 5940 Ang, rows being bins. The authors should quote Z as 88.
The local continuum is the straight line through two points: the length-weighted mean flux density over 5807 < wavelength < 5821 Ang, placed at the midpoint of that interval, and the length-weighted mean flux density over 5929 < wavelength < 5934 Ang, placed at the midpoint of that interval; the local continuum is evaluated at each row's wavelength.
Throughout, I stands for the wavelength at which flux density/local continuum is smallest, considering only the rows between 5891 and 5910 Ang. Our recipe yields 5897.42 Ang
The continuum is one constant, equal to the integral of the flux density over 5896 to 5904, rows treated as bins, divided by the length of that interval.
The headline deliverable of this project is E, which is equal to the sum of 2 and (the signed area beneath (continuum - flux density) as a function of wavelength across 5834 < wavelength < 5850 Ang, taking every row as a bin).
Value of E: -9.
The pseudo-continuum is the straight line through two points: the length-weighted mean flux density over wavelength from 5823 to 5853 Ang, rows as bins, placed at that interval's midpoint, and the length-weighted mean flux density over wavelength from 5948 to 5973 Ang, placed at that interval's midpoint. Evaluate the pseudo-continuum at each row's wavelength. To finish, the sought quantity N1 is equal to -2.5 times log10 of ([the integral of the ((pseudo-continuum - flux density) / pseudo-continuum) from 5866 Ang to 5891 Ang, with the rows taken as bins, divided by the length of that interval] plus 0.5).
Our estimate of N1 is 0.88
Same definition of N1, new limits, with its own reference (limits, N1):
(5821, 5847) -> 0.77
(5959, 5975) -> 0.79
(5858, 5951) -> 0.74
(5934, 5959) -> 0.69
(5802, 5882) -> 0.79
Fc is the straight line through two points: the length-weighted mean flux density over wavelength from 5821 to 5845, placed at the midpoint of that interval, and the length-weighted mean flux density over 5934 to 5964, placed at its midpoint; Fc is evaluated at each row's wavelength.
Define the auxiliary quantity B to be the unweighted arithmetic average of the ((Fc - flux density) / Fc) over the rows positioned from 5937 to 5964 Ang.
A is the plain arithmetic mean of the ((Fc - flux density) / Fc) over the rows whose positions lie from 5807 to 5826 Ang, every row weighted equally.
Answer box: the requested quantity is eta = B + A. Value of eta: 0.020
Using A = 0.033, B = -0.013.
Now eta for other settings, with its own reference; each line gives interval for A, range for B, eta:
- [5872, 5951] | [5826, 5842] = -0.027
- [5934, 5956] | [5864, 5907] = -0.018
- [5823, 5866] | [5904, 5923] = 0.022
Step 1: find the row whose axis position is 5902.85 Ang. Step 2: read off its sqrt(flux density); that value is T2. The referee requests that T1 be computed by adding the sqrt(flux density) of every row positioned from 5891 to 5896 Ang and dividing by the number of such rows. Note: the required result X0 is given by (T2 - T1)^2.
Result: 0.024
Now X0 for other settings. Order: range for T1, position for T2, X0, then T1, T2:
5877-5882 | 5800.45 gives 0.007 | 3.35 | 3.27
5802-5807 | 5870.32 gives 0.025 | 3.23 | 3.07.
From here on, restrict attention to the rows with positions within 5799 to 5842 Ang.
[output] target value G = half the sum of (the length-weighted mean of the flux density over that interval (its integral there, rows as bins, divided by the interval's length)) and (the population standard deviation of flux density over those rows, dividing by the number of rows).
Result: 5.51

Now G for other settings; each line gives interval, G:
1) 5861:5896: 5.96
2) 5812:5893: 5.71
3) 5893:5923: 5.25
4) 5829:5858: 5.50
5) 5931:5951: 5.42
